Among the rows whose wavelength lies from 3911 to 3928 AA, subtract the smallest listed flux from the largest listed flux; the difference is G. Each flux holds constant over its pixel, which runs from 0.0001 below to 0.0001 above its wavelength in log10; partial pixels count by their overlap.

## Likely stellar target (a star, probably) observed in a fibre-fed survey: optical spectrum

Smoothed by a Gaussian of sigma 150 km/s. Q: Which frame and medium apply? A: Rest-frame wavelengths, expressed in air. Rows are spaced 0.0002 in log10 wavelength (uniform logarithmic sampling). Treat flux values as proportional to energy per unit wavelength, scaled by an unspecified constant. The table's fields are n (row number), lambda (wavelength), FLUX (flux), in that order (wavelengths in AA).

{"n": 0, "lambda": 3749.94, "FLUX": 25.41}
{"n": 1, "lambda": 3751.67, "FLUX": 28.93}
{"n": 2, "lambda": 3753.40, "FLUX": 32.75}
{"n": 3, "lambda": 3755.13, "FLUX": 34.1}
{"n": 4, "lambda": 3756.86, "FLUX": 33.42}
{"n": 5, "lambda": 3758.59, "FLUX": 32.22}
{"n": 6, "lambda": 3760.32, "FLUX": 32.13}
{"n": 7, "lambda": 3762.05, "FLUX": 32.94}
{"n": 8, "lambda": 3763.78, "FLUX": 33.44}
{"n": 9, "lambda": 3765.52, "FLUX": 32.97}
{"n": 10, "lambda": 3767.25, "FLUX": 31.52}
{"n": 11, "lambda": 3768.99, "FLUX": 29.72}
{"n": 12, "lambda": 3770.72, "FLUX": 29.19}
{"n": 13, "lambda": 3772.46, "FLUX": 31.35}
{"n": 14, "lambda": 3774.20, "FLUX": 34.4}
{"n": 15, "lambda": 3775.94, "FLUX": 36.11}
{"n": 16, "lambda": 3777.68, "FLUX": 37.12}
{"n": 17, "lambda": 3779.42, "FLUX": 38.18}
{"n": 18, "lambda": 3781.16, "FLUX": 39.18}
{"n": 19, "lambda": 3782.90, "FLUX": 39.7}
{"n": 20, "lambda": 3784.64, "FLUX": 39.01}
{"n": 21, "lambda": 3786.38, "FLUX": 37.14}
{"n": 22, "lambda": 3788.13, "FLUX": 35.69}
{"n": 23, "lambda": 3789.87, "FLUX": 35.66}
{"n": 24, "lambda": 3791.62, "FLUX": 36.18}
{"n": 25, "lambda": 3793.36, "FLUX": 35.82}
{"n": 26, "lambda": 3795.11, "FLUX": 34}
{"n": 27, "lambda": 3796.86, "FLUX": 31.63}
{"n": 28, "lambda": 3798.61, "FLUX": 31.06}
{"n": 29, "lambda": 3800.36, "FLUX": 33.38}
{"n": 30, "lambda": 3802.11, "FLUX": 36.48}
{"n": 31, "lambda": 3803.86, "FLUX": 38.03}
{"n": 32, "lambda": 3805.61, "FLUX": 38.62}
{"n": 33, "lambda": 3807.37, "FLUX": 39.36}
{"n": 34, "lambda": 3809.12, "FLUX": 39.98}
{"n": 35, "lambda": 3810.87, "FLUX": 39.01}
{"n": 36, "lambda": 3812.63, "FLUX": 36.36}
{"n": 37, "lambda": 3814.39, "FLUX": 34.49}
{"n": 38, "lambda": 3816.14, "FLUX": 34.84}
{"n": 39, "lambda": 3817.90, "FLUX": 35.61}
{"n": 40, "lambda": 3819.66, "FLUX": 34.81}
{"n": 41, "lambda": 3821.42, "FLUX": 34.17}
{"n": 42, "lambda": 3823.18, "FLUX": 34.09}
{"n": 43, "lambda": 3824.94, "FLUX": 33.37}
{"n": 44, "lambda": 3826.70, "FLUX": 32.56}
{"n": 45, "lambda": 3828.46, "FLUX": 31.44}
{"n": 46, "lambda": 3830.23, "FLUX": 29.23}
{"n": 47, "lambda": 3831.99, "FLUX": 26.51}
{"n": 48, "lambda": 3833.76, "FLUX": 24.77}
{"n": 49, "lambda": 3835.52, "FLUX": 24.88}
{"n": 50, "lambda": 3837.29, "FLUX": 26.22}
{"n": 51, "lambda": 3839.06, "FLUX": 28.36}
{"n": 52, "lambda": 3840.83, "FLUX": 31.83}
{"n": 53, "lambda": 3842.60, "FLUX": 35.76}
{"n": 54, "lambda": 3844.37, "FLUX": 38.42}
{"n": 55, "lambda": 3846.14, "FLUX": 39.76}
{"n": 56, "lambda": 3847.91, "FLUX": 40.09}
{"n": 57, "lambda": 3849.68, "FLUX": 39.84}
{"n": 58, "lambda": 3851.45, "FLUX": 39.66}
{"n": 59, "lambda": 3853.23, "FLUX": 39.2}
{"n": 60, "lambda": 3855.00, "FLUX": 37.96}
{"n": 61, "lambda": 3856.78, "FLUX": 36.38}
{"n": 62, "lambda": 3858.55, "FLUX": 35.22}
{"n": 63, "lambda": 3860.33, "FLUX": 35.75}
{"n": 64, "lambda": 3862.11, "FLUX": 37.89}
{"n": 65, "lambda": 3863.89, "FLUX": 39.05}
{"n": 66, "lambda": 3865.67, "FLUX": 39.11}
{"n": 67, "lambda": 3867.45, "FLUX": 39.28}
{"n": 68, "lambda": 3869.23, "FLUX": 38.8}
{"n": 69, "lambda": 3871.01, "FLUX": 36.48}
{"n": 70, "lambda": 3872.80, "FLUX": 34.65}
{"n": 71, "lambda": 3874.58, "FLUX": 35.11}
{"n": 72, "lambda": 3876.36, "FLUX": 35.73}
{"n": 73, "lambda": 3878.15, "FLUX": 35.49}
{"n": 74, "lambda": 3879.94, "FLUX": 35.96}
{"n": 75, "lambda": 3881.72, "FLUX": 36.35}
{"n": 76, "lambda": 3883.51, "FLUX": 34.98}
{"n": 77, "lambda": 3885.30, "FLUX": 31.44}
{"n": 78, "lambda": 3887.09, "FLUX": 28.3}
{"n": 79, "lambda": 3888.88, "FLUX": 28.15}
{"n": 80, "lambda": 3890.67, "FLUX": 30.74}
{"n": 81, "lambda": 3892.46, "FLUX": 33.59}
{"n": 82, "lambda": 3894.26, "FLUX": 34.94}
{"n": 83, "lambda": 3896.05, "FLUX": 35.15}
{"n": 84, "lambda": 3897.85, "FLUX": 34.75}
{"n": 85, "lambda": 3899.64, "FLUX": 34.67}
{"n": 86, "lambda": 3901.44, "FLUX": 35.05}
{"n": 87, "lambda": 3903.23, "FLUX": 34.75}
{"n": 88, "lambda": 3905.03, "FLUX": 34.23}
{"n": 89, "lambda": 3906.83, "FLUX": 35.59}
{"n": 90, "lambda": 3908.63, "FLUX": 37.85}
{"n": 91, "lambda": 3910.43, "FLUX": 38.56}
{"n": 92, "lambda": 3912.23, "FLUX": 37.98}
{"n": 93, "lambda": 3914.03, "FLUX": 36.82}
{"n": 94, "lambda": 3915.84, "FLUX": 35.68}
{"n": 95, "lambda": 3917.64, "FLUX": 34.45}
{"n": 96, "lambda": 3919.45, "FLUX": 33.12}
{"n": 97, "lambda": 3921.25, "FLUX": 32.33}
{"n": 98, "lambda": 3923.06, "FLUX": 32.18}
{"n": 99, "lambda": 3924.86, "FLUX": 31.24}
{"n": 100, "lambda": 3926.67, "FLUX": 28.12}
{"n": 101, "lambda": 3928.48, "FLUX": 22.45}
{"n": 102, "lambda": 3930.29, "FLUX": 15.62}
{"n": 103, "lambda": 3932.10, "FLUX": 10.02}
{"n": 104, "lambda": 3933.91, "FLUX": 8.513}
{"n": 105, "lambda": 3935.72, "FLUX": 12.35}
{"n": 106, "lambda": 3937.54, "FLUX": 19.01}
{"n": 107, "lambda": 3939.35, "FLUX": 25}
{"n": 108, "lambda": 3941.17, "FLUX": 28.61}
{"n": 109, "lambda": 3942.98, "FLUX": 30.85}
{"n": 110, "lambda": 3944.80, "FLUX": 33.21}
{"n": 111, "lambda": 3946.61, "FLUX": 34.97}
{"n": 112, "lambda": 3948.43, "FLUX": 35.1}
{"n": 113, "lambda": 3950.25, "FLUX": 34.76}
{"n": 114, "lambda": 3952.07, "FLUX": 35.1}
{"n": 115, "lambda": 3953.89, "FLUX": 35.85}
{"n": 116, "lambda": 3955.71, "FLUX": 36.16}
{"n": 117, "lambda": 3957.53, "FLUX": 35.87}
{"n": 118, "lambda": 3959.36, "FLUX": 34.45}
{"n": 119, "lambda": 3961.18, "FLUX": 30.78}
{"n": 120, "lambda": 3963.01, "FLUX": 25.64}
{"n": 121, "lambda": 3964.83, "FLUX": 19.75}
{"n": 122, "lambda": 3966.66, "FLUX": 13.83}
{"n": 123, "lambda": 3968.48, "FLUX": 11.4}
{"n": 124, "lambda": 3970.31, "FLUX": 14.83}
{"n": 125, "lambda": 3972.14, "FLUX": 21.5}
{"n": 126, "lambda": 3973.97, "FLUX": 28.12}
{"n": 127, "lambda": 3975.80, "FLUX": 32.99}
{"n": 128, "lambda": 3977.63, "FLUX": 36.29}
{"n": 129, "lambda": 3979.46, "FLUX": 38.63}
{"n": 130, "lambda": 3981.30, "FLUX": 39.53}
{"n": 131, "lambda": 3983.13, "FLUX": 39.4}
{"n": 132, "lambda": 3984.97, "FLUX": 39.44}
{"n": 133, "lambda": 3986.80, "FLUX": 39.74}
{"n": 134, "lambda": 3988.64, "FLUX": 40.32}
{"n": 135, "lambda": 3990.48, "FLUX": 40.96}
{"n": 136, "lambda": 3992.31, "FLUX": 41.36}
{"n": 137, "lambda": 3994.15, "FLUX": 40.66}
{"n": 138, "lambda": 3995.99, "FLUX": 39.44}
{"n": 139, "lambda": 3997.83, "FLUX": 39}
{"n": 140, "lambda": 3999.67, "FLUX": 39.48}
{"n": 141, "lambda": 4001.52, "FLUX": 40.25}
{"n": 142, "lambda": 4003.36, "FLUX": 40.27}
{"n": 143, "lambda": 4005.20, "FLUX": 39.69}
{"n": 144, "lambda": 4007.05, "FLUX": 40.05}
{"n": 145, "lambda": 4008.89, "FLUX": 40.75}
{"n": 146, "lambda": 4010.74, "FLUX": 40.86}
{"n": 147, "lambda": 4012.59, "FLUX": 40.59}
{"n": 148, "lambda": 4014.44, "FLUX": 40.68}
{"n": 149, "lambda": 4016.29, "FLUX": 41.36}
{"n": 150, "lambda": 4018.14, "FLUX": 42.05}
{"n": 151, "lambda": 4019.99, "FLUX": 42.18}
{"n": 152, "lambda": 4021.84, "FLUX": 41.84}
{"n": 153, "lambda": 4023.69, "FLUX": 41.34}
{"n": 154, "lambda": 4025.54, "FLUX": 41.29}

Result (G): 10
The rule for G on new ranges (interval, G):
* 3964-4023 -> 31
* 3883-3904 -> 7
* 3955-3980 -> 27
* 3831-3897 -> 15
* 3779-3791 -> 4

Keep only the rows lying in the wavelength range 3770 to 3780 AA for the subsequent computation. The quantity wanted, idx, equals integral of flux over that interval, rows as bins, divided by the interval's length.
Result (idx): 34.3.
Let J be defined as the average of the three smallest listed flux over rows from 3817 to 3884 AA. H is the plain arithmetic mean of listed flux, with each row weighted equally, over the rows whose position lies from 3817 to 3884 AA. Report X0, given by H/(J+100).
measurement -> 0.278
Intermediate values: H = 35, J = 25.3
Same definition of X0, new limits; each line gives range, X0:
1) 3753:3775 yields 0.248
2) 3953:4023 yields 0.312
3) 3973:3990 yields 0.281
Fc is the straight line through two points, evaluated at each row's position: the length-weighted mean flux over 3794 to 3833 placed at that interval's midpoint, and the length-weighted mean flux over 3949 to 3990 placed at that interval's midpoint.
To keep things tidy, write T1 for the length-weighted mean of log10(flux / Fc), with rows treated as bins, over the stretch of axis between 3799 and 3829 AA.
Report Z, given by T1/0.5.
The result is 0.03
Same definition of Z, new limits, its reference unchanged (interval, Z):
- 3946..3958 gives 0.10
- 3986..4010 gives 0.23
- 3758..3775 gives -0.09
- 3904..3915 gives 0.11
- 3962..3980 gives -0.29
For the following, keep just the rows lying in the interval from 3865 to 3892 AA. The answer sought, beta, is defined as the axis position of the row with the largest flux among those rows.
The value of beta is 3867.45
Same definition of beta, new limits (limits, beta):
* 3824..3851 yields 3847.91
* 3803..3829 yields 3809.12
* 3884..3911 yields 3910.43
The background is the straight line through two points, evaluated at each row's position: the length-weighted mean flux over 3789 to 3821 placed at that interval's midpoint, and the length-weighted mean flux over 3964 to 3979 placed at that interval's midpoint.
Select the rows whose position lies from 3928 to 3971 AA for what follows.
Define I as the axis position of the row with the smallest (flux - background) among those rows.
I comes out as 3933.91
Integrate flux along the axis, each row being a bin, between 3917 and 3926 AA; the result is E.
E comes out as 292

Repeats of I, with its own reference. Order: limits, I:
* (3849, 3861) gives 3858.55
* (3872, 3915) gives 3888.88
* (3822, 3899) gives 3833.76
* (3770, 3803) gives 3770.72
